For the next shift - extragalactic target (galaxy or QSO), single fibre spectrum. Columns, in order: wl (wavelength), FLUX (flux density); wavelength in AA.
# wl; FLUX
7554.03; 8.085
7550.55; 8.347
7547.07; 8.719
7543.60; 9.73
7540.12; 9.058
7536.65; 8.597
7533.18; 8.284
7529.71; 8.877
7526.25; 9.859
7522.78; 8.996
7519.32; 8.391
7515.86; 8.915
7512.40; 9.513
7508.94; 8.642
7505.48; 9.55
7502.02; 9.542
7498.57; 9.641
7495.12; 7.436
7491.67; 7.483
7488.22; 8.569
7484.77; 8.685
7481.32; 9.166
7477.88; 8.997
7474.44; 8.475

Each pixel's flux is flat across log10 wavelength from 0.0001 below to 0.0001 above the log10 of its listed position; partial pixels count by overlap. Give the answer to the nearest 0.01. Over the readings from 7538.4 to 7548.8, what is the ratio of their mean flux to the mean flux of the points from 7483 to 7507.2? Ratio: 1.05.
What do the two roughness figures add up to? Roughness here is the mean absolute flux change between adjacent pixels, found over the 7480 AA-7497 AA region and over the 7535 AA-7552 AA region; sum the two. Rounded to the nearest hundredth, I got 1.06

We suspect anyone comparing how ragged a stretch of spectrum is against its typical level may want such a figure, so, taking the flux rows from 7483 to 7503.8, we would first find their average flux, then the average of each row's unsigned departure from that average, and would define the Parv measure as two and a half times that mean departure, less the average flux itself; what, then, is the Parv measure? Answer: -6.73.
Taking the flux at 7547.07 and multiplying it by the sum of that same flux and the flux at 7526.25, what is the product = 162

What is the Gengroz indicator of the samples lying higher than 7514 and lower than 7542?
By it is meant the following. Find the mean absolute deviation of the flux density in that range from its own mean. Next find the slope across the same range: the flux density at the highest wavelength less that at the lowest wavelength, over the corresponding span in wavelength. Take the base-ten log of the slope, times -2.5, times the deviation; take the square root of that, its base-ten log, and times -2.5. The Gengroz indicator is -0.34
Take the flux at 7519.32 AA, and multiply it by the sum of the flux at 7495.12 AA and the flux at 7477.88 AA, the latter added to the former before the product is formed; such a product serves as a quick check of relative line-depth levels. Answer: 138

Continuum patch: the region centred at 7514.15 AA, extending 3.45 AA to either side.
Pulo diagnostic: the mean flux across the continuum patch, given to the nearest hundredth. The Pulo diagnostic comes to 9.21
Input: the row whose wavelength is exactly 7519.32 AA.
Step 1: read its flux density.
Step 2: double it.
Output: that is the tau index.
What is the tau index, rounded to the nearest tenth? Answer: 16.8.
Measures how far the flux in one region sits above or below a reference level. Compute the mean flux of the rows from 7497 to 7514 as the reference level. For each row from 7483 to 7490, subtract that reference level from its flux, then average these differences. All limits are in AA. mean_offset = -0.75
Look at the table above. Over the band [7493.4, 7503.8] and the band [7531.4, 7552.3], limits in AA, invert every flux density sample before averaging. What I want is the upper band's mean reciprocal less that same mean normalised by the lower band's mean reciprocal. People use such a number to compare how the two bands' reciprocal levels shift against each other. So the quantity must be -0.88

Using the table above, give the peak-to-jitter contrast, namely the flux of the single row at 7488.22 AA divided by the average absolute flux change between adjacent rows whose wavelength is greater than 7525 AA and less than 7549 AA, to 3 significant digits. 12.8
